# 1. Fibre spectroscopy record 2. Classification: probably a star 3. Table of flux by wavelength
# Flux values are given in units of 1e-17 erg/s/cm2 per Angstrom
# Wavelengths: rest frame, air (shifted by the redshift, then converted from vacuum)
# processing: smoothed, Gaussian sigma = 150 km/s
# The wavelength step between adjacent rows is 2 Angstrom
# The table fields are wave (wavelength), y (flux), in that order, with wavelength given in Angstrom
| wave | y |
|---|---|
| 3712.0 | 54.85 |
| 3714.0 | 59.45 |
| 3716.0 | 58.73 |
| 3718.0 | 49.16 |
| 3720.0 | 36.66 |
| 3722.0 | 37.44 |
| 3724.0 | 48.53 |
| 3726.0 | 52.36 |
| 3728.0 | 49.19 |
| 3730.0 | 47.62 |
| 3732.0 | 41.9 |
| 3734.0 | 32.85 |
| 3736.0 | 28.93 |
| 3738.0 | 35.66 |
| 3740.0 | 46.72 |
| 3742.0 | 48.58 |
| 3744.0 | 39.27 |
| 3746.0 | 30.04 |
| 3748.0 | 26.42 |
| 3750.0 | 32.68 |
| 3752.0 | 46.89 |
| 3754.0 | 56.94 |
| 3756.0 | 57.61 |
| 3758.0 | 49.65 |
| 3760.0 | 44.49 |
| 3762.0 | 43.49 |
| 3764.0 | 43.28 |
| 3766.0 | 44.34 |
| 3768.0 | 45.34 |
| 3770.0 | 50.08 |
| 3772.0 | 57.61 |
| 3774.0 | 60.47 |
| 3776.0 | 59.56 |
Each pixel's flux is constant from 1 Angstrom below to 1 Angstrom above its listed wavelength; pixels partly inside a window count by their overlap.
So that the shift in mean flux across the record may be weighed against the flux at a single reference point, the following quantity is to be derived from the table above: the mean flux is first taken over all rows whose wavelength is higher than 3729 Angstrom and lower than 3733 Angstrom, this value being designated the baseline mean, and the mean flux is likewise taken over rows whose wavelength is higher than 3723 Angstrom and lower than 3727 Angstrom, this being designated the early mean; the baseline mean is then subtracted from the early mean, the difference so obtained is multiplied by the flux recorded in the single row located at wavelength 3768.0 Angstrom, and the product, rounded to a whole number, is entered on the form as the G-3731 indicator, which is 258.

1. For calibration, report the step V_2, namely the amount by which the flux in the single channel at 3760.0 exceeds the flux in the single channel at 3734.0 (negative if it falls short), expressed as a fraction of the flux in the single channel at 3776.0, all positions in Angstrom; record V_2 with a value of 0.2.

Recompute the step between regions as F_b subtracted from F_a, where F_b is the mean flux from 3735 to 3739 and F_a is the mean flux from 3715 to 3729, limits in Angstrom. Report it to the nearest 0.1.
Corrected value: 15.1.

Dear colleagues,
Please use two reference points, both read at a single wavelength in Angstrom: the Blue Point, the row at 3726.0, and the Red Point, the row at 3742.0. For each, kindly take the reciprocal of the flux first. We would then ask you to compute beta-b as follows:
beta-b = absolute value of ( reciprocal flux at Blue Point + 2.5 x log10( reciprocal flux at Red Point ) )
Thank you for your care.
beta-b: 4.20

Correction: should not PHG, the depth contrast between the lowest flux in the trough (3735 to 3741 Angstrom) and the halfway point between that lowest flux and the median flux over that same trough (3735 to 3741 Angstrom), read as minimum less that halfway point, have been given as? -3.4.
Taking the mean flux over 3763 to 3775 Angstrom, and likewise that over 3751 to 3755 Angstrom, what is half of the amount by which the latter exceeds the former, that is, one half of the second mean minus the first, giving 0.9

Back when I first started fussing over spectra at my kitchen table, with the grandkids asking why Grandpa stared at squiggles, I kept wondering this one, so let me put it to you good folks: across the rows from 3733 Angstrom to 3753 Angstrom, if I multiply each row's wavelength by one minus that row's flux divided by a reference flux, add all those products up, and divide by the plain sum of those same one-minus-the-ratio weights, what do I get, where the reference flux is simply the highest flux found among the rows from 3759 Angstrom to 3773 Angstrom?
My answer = 3742.8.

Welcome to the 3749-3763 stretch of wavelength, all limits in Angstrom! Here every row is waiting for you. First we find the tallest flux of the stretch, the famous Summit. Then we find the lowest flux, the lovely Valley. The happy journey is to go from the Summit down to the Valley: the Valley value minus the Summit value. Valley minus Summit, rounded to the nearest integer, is -25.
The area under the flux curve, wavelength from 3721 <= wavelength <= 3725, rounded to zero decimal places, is 172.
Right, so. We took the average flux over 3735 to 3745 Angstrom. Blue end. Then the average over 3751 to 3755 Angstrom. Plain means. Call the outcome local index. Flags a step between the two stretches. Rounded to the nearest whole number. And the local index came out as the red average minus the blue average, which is 12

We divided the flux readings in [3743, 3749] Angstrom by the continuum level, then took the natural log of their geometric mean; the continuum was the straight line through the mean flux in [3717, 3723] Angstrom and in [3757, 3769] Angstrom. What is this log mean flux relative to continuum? -0.32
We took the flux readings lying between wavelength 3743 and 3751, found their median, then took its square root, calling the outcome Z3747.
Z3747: 5.60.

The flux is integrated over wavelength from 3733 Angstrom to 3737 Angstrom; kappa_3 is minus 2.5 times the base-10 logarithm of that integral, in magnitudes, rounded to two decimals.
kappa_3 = -5.23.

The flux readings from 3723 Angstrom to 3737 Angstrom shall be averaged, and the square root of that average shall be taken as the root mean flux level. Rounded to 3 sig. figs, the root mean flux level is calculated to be 6.56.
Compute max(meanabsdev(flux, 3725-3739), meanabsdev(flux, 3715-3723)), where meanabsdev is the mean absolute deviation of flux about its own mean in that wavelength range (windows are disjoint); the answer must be 8.4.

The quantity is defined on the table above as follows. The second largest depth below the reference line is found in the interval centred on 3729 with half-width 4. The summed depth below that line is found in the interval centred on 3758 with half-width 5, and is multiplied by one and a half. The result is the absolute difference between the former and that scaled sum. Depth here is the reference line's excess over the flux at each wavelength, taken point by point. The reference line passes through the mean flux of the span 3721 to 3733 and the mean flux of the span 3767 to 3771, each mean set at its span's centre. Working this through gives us 22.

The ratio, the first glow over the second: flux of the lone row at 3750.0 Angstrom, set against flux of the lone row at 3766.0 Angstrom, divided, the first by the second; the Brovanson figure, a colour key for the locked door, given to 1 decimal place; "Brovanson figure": 0.7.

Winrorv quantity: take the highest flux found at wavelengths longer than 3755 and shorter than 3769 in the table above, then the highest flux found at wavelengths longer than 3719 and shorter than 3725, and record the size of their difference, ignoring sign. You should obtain 9.1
